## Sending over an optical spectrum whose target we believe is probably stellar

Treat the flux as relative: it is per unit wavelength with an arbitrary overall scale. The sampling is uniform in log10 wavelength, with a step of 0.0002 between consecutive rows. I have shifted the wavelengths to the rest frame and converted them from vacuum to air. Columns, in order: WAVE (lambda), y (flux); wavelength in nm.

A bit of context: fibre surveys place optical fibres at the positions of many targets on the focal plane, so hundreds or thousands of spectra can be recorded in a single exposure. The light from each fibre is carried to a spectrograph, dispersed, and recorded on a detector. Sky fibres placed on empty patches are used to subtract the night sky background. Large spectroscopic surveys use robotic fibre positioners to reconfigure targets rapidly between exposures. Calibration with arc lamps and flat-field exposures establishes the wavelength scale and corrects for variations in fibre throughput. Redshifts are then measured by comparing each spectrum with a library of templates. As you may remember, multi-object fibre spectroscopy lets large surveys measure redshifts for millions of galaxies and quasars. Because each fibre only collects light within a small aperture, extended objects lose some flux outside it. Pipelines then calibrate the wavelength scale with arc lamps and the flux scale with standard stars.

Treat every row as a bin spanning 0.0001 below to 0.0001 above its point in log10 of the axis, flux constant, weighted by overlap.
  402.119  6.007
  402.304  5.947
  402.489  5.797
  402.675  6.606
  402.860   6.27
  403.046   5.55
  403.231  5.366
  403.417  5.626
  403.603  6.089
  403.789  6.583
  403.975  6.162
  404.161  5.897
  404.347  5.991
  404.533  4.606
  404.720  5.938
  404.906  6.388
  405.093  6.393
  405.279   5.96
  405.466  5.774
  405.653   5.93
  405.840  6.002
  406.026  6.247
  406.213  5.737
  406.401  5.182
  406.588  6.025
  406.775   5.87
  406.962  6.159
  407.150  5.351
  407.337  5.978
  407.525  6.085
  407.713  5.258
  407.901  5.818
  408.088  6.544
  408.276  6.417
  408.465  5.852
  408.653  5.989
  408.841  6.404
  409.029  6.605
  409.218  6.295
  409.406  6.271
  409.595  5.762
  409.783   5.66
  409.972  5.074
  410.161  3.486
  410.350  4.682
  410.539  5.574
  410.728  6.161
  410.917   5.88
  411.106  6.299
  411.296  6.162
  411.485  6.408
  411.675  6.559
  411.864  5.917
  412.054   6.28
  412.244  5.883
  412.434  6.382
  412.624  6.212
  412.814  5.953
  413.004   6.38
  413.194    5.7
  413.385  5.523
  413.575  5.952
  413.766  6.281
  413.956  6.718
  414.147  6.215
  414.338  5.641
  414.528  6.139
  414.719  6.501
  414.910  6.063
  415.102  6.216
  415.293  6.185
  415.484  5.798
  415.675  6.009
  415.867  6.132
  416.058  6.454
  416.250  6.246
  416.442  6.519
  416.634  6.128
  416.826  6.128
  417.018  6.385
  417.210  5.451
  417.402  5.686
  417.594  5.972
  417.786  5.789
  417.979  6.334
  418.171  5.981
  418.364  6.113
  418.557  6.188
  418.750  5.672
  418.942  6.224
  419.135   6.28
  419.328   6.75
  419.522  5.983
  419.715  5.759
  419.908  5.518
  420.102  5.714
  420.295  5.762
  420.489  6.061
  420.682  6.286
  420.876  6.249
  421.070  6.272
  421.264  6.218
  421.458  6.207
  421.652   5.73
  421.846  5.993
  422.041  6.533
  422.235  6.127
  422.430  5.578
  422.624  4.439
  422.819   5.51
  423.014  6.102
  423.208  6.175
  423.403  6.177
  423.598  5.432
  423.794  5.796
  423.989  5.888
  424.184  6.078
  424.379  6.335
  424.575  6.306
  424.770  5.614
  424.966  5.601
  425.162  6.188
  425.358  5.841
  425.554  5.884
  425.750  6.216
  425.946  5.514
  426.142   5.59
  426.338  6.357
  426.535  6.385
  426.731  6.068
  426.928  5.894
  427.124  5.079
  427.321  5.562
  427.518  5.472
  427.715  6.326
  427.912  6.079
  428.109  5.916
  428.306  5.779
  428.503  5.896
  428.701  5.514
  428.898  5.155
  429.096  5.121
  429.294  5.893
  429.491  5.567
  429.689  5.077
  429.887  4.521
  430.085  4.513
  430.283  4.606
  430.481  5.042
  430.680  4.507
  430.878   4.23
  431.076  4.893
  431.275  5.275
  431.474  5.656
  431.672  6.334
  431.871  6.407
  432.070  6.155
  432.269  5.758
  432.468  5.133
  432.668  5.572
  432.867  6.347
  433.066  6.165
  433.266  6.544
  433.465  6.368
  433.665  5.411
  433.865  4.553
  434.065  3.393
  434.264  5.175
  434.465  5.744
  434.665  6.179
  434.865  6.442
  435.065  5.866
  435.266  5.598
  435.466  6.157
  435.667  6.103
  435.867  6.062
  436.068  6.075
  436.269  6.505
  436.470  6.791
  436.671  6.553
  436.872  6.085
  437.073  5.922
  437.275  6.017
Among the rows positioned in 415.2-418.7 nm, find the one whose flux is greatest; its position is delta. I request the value 416.442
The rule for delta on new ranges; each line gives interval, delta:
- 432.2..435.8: 433.266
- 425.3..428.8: 426.535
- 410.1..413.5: 411.675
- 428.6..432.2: 431.871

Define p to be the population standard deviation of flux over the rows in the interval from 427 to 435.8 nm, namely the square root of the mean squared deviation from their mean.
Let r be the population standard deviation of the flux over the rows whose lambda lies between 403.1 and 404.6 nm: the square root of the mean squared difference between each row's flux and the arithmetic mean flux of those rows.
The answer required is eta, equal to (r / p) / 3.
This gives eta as 0.27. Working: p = 0.7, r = 0.56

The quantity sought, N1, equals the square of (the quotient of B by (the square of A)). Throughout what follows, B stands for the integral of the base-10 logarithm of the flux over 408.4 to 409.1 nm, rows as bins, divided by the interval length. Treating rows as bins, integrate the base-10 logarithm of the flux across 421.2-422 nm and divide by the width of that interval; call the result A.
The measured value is 1.68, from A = 0.782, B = 0.79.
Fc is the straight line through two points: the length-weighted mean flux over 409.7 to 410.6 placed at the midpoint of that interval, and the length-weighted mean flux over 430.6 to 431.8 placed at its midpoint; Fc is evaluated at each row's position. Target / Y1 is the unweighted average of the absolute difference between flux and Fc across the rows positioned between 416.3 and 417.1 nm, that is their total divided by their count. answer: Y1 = 1.3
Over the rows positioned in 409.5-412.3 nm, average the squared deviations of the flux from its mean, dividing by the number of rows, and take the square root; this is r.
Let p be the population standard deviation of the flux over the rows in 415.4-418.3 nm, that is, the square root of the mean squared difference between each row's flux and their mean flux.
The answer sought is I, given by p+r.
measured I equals 1.1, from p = 0.290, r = 0.77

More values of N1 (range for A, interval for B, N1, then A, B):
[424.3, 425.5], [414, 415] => 1.72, 0.775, 0.79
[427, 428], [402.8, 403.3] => 1.76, 0.755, 0.76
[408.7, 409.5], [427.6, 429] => 1.39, 0.804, 0.76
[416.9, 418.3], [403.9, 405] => 1.62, 0.774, 0.76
